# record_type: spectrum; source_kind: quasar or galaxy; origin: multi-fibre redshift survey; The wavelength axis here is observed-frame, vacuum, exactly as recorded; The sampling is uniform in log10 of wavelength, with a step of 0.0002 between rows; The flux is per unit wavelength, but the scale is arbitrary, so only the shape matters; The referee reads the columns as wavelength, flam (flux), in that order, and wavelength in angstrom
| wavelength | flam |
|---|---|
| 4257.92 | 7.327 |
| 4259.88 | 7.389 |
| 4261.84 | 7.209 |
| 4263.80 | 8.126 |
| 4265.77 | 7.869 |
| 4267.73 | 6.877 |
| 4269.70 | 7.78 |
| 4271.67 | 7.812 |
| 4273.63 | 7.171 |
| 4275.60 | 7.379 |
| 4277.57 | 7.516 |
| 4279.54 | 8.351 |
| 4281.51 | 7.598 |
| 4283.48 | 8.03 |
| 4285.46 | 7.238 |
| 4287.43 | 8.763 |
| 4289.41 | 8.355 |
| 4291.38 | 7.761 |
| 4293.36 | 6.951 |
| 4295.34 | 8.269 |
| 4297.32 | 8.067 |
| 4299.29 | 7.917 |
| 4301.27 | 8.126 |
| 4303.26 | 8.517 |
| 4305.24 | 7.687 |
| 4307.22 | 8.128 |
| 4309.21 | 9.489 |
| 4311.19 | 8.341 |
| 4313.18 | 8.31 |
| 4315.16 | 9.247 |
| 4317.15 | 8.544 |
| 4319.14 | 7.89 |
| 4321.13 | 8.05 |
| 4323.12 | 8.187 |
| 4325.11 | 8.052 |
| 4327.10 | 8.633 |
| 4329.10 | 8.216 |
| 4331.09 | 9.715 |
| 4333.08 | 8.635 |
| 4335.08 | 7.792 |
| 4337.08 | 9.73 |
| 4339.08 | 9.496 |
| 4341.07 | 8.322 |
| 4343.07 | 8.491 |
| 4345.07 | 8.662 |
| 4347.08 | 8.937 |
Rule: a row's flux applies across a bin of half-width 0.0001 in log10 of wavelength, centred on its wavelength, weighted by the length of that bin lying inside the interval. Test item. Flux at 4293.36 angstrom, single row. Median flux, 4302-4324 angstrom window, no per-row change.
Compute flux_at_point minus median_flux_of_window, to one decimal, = -1.4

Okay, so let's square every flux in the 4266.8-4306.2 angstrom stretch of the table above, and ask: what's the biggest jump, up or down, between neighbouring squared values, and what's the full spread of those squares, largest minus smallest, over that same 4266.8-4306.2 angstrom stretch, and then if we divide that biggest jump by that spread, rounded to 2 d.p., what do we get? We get 0.83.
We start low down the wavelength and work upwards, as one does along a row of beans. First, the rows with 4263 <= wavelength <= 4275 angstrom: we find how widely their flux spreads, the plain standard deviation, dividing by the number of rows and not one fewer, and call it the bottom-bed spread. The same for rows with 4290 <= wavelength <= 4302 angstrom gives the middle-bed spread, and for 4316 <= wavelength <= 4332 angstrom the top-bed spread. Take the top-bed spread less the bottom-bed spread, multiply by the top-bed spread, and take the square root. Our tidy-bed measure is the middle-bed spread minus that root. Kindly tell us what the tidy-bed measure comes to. 0.19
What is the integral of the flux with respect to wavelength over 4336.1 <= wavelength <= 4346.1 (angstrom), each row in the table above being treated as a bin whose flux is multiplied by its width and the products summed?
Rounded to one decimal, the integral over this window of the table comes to 89.4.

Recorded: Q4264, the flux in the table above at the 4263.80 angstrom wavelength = 8.126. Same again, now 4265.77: 7.869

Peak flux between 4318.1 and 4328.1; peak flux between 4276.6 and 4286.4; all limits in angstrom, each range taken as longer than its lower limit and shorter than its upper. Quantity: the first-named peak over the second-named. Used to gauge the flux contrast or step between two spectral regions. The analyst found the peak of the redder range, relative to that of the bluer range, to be 1.03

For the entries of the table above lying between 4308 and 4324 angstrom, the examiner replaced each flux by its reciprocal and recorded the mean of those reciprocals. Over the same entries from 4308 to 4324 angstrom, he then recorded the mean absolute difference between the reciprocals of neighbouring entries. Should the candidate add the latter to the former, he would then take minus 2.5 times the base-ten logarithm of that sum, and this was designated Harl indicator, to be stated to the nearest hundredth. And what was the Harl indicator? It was 2.26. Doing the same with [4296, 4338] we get 2.23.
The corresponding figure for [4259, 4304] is 2.14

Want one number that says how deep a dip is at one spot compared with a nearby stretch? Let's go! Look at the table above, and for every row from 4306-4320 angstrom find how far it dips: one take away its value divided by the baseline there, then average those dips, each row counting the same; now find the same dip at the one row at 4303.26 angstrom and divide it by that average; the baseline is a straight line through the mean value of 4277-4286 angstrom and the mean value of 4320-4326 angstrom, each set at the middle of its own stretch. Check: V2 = 1.1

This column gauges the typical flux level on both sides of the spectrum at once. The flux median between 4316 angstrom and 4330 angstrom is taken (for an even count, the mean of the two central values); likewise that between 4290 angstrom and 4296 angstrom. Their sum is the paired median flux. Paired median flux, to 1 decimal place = 15.9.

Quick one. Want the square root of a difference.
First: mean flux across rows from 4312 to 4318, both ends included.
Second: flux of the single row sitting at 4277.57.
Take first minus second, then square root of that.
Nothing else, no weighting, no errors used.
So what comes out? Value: 1.1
